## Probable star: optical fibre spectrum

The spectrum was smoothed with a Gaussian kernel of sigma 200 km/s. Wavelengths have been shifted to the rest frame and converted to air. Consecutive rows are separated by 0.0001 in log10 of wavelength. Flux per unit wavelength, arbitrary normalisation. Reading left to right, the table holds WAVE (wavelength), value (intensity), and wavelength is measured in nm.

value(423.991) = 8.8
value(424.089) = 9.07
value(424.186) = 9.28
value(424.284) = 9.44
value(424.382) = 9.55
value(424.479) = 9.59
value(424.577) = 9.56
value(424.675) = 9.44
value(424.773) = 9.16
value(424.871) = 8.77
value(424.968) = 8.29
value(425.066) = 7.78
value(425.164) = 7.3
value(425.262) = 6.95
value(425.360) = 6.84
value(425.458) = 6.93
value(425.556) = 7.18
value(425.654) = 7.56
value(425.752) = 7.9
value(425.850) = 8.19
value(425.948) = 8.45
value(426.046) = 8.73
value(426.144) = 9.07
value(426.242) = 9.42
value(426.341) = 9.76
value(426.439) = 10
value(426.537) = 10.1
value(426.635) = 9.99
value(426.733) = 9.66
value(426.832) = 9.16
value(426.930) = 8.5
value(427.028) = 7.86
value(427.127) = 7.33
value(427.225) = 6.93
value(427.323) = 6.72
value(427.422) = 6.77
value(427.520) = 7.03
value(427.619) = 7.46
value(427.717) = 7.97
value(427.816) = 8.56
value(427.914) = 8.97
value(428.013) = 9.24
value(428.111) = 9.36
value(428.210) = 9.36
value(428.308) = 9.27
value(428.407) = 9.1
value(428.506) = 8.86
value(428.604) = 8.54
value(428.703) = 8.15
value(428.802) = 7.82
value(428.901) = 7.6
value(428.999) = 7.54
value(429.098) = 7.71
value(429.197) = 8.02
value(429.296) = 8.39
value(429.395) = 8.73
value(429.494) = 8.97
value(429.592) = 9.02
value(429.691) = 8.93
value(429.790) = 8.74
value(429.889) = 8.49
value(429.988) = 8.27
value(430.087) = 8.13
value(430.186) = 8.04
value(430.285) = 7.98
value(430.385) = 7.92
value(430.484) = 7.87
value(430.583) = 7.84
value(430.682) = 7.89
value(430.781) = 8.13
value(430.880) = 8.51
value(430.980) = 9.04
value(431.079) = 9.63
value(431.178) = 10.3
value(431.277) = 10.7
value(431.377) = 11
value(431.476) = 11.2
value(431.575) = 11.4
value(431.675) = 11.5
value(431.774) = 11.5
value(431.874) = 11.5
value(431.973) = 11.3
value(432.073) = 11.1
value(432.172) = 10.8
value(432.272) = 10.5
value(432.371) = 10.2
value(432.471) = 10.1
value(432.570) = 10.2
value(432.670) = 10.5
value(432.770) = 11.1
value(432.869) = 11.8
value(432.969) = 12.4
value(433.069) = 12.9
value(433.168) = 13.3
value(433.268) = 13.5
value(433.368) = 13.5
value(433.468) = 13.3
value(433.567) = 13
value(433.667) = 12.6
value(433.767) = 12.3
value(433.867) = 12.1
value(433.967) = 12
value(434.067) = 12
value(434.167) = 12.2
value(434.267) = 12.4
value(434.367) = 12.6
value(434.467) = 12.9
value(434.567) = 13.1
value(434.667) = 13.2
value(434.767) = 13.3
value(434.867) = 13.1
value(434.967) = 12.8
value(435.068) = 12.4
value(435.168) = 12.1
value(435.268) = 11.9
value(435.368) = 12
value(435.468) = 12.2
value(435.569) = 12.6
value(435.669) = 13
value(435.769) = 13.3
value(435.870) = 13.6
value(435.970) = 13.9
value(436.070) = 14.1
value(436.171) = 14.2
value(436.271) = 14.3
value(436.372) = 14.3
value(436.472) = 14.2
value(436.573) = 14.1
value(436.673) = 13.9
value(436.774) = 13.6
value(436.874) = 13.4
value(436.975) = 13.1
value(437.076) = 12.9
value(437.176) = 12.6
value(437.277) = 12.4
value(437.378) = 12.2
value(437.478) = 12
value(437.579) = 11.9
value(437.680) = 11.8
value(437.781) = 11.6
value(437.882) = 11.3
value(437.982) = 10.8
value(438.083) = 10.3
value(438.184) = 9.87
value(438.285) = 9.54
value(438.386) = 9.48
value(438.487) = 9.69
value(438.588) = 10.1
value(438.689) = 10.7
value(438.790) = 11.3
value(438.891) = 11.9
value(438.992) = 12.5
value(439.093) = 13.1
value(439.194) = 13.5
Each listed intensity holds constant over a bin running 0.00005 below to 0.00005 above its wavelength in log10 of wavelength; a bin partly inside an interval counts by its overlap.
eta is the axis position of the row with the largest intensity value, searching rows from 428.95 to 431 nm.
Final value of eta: 430.980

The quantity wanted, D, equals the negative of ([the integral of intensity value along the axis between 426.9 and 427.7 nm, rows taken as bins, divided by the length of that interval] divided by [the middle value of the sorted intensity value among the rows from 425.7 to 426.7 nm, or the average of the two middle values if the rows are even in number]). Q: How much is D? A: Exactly -0.79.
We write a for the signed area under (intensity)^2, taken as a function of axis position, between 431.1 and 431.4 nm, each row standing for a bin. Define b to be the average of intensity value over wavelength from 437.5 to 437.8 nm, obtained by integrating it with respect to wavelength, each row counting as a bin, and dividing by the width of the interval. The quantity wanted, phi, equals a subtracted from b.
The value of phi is -22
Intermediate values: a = 33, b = 12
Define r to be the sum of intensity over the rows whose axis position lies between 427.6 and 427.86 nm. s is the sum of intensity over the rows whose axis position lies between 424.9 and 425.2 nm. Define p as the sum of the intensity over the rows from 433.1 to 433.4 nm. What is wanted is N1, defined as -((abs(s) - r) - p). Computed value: 41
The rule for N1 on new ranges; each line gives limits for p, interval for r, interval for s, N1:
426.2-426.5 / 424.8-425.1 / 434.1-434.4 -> 17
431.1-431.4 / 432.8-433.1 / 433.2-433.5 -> 29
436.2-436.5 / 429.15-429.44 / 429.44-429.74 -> 41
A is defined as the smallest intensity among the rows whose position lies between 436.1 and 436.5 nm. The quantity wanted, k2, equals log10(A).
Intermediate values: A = 14.2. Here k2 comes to 1.15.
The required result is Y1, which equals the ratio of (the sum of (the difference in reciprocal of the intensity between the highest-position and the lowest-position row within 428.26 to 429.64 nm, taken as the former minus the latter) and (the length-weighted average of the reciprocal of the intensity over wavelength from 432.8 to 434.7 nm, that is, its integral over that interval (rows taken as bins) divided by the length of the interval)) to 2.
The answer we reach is 0.041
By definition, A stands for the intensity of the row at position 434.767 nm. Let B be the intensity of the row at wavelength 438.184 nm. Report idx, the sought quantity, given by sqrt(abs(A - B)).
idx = 1.9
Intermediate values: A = 13.3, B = 9.87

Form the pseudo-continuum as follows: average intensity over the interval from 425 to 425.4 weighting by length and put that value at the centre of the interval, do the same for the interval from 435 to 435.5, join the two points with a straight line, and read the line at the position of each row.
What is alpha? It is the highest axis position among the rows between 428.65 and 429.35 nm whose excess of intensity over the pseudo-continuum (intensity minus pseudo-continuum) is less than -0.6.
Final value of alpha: 429.296 nm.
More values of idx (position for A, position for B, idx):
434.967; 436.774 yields 0.9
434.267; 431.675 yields 0.9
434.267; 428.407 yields 1.8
